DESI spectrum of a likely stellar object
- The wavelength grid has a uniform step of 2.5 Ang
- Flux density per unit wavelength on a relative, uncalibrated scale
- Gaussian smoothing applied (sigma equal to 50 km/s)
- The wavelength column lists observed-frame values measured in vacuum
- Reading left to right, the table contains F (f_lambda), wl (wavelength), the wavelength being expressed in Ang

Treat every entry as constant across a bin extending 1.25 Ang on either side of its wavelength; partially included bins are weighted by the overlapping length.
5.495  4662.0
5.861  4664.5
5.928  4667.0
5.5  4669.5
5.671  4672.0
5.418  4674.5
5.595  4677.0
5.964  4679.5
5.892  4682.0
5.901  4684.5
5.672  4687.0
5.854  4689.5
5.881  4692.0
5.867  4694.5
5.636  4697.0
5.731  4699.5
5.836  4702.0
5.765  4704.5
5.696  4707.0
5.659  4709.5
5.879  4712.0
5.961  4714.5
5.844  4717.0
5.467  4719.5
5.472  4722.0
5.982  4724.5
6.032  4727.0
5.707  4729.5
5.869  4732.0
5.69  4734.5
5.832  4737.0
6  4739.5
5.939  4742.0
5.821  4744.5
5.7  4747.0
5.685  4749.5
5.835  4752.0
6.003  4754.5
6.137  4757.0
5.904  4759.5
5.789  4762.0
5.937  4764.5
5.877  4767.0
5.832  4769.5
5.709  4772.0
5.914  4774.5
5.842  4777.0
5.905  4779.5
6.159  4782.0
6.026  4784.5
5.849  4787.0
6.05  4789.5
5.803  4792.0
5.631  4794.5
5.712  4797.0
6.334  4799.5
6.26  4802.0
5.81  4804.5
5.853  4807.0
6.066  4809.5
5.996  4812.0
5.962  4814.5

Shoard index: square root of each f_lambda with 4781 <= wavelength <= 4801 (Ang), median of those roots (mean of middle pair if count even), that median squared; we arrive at 5.94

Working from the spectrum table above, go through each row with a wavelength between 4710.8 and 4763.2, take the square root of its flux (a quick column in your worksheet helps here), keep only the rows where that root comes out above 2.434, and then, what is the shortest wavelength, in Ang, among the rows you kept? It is 4714.5 Ang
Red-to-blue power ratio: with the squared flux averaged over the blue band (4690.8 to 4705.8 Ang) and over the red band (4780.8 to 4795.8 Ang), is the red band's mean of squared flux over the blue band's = 1.05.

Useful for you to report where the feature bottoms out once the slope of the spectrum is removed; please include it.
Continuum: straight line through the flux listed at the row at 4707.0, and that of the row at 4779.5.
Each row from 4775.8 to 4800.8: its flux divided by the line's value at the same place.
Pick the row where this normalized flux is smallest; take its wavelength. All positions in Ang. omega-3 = 4794.5 Ang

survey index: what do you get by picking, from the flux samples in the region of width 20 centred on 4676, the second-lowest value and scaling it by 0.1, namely 0.550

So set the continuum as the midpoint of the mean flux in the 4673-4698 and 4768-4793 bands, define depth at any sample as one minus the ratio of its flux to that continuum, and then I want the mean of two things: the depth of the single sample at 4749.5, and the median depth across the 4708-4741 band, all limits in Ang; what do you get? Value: 0.013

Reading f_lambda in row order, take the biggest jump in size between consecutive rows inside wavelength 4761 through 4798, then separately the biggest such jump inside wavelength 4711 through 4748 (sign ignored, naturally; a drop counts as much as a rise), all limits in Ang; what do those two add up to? 0.76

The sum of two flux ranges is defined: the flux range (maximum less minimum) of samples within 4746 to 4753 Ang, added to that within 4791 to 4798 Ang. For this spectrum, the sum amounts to 0.32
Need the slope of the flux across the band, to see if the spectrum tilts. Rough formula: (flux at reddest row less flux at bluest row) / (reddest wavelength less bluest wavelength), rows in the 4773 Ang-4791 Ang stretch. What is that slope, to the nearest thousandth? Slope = 0.009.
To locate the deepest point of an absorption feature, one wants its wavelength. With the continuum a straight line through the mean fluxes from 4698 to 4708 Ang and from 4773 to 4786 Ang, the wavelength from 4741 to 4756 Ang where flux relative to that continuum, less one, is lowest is 4749.5 Ang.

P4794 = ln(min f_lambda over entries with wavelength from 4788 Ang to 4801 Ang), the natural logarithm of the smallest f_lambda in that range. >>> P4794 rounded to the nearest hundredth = 1.73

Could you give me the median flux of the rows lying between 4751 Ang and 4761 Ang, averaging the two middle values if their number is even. 5.95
